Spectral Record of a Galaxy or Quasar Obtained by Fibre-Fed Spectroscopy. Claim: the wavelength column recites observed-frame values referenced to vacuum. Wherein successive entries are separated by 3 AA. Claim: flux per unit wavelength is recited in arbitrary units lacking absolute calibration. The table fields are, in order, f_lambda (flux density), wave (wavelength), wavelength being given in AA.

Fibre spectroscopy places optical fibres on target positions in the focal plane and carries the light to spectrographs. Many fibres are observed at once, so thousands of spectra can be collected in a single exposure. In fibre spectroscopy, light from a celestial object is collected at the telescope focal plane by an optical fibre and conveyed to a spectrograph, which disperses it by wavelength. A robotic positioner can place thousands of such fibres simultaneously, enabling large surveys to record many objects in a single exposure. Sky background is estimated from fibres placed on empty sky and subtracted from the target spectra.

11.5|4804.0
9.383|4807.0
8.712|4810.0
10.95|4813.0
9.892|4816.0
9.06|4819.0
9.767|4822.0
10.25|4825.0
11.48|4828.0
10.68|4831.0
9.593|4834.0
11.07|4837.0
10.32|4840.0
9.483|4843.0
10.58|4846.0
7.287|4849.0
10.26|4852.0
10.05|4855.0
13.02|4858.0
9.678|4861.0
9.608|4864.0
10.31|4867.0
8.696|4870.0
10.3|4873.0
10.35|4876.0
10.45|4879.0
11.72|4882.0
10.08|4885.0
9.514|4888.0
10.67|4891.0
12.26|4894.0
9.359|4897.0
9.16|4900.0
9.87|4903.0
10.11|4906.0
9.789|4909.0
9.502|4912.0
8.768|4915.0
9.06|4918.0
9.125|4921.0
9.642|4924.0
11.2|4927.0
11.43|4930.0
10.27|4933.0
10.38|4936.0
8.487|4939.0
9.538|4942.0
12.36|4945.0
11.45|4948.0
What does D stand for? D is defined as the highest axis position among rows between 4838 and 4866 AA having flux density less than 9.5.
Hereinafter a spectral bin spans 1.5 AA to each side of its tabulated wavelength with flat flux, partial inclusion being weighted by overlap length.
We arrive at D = 4849.0 AA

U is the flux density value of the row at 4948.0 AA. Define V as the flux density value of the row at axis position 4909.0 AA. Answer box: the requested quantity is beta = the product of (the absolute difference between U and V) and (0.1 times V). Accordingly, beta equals 1.6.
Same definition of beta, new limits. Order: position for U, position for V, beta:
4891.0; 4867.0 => 0.4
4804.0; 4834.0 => 1.8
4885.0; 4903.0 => 0.2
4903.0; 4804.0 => 1.9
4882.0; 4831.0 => 1.1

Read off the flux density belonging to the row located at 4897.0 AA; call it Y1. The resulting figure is 9.359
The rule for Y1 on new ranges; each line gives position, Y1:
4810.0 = 8.712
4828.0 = 11.48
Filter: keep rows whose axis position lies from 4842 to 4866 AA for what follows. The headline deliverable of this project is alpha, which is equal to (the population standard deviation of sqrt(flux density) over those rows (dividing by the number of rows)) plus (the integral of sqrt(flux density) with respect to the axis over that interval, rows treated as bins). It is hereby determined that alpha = 76.0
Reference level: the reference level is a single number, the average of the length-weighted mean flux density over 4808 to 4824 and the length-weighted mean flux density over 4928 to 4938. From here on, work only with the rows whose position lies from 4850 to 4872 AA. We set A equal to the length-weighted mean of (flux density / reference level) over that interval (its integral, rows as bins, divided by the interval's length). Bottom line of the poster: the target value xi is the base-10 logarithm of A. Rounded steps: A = 1.00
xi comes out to 0.001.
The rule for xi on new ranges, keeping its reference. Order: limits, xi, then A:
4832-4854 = -0.014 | 0.97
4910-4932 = -0.014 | 0.97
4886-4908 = -0.001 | 1.00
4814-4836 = 0.000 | 1.00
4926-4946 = 0.013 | 1.03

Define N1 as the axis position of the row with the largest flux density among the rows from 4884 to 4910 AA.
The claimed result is 4894.0 AA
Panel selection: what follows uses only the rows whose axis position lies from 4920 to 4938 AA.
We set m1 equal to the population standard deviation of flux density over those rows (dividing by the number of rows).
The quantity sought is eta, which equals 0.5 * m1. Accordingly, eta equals 0.403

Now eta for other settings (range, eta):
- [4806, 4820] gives 0.390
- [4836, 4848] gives 0.288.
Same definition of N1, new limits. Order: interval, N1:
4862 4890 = 4882.0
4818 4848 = 4828.0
